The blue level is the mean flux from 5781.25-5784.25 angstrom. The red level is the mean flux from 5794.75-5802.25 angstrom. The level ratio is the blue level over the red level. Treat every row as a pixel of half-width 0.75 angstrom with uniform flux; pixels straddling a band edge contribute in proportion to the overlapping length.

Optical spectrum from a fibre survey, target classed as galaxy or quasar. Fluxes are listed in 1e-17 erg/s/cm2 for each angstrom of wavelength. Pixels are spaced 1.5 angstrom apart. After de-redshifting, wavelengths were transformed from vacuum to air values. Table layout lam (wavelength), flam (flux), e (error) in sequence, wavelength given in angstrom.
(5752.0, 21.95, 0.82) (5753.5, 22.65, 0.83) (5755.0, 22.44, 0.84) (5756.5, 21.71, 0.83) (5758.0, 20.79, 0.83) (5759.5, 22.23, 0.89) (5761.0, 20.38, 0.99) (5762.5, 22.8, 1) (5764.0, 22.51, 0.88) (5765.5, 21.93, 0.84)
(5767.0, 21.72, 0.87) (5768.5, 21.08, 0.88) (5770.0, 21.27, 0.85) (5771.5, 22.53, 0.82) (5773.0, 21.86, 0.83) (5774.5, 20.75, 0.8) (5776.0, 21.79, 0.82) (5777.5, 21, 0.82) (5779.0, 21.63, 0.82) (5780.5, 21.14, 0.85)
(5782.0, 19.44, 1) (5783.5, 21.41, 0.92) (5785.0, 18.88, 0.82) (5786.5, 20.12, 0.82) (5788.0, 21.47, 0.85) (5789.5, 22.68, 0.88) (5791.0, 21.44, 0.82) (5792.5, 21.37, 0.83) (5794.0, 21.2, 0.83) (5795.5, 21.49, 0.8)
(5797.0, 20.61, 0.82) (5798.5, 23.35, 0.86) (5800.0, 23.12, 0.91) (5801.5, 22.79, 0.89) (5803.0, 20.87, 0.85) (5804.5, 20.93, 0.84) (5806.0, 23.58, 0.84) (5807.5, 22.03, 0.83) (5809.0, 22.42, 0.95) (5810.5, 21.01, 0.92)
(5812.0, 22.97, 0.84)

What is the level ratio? 0.917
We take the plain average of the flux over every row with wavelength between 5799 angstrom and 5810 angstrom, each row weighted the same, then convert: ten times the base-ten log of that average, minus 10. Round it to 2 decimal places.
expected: 3.47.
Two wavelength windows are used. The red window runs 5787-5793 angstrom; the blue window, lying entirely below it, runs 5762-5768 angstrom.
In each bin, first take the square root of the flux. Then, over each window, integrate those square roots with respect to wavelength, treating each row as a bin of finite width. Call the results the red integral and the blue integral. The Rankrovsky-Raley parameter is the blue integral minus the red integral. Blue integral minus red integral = 0.3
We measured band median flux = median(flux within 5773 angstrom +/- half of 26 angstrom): 21.4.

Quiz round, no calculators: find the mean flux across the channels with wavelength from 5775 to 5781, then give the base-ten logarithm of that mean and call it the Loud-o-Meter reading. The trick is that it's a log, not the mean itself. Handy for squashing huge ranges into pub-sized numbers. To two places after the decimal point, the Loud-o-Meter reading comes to 1.33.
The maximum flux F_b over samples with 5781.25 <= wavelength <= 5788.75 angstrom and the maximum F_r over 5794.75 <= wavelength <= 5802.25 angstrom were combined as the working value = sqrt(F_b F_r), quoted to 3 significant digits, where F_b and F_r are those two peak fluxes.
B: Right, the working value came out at 22.4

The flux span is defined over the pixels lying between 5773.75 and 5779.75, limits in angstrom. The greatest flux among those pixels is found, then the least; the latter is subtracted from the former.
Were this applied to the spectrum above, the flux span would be 1.04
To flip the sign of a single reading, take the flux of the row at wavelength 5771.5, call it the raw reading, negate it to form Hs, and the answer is -22.5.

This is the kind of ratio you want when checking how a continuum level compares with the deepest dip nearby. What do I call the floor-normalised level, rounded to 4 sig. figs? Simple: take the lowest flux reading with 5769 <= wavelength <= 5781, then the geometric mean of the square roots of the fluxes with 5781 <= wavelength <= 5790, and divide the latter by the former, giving 0.2189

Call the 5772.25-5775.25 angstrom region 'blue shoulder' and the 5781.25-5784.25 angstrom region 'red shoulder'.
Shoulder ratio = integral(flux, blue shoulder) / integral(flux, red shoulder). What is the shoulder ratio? 1.043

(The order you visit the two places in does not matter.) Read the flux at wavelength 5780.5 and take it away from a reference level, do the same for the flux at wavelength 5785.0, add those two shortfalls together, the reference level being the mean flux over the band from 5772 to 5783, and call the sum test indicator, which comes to 2.2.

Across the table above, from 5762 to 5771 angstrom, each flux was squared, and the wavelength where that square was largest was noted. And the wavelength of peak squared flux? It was 5762.5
